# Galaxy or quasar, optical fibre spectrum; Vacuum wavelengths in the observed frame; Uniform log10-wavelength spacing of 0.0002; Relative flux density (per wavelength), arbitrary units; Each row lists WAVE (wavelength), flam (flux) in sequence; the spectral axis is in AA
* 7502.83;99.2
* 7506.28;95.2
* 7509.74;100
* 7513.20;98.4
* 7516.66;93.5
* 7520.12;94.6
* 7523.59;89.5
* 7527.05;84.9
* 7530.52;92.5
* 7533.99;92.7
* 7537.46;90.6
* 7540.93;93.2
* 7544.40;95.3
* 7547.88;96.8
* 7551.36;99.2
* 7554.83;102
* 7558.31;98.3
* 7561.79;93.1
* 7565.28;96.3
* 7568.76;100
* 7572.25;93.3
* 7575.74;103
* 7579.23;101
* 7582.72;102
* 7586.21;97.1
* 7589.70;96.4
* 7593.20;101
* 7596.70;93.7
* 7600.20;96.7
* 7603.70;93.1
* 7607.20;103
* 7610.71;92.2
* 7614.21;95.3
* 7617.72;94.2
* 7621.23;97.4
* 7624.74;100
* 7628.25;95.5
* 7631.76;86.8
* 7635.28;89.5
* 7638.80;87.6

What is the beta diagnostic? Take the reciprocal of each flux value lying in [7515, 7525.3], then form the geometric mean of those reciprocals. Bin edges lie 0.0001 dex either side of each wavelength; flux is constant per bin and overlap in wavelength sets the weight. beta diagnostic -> 0.0108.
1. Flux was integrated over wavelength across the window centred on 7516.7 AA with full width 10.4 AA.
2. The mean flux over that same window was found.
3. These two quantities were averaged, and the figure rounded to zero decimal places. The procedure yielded 544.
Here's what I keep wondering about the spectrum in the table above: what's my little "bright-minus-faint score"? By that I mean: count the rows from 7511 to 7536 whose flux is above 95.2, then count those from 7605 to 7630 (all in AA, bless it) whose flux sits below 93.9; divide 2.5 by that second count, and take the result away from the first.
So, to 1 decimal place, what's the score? -1.5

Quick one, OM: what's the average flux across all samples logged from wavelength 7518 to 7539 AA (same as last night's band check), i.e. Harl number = 90.8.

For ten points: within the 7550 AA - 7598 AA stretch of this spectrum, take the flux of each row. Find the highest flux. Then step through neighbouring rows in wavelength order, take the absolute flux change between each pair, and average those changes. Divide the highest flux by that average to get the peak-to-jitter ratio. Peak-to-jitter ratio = 24.1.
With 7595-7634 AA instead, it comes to 20.4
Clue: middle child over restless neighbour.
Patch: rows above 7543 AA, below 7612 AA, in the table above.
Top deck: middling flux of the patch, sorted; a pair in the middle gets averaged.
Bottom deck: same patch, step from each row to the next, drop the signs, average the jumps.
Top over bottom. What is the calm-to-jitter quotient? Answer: 21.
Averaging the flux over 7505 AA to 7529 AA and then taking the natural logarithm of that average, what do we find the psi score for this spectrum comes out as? 4.540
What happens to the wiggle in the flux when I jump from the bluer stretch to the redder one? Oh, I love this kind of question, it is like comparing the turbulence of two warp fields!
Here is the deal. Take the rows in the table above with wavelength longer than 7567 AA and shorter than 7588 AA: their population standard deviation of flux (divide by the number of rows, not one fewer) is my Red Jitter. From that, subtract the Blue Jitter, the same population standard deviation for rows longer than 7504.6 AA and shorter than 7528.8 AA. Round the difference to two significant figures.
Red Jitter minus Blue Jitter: -1.5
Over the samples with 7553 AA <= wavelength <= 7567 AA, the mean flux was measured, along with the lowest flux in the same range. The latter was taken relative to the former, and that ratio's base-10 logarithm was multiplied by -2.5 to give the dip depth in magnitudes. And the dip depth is 0.05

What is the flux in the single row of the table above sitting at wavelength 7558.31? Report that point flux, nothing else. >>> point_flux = 98.3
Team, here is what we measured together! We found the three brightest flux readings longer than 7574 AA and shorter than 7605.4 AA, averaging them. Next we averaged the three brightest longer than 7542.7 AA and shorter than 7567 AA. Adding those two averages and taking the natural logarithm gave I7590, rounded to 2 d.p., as 5.31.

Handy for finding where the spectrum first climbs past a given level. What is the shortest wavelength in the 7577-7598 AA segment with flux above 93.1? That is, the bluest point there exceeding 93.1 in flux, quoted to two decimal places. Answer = 7579.23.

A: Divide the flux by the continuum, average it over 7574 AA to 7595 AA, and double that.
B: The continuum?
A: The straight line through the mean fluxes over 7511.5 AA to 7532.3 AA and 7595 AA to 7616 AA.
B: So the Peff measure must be 2.11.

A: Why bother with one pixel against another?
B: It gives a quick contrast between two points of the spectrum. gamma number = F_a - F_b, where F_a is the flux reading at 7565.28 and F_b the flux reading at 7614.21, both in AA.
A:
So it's 1.0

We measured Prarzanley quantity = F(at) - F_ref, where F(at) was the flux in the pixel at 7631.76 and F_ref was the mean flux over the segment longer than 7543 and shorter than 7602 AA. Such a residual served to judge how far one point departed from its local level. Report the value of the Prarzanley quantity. -11.2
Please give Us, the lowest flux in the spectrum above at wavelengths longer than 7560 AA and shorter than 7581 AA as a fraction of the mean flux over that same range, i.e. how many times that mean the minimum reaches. 0.952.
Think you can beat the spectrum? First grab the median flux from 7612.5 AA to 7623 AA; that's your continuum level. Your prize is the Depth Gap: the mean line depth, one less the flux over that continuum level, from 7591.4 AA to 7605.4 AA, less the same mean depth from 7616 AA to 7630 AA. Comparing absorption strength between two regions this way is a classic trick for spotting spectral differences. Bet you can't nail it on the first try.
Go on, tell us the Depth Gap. 0.01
